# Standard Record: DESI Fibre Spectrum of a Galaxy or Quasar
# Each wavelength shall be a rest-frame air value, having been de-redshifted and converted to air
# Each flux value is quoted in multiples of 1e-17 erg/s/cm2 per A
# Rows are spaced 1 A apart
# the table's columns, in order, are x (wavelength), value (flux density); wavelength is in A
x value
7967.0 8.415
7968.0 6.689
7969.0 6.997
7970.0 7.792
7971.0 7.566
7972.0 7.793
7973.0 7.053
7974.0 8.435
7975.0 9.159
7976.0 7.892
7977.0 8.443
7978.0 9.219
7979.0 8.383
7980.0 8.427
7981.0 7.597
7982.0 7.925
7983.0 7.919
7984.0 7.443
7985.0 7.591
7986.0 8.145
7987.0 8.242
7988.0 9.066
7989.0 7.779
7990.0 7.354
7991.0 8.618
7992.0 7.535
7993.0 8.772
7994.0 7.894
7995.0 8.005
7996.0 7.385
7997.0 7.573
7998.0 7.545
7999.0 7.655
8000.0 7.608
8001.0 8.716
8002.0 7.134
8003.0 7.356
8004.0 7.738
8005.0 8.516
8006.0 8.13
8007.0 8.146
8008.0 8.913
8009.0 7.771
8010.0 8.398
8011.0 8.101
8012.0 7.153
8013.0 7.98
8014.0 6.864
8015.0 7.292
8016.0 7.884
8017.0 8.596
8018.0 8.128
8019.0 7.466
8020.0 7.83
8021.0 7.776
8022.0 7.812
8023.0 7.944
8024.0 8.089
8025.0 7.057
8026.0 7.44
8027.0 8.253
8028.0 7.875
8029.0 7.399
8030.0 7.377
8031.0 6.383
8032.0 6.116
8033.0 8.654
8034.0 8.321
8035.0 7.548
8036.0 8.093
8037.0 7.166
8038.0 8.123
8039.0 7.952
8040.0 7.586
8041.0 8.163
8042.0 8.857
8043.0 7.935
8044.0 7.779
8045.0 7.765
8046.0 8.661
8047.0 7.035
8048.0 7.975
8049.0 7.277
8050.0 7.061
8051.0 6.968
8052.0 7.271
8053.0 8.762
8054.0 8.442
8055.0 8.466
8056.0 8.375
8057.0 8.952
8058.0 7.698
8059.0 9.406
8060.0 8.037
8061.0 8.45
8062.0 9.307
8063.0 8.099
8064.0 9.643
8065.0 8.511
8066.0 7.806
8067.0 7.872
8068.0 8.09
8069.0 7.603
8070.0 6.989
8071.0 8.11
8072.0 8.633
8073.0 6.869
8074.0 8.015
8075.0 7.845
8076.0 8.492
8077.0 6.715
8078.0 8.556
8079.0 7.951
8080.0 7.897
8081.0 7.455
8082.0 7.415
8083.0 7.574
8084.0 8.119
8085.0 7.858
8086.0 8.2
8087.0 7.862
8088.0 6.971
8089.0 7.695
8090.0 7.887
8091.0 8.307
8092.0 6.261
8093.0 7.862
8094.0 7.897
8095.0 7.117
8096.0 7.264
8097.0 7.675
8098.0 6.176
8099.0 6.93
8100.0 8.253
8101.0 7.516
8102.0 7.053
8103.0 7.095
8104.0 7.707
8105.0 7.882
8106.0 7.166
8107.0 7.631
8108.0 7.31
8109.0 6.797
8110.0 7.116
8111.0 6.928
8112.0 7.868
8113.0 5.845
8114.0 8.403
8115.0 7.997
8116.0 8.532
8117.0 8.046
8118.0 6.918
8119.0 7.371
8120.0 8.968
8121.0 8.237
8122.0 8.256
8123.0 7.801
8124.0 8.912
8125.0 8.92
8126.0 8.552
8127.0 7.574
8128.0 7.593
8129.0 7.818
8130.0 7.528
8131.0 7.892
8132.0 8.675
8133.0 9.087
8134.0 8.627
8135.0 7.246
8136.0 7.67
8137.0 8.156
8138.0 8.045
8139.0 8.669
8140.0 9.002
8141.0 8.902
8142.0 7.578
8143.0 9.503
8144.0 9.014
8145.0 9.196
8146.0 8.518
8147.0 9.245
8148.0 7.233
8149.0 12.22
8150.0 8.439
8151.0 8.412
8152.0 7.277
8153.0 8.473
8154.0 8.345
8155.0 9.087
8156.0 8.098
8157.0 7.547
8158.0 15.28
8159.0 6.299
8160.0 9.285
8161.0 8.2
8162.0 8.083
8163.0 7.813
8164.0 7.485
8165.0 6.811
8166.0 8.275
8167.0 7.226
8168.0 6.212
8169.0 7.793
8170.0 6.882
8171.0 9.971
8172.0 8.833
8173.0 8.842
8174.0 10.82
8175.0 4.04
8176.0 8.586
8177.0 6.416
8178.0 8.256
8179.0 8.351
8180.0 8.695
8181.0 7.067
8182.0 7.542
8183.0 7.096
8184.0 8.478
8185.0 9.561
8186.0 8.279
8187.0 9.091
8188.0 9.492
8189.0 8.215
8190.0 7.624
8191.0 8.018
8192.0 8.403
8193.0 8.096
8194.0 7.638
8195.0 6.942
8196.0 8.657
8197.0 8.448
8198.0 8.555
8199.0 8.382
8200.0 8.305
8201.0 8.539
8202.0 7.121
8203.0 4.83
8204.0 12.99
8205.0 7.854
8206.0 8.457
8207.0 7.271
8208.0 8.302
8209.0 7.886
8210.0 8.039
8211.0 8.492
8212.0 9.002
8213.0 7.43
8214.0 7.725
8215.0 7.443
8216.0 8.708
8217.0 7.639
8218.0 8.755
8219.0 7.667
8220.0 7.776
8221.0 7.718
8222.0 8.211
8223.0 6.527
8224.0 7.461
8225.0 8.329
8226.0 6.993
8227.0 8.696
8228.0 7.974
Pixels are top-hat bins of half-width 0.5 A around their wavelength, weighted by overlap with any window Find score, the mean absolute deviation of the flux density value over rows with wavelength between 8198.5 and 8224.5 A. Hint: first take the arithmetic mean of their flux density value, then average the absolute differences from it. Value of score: 0.76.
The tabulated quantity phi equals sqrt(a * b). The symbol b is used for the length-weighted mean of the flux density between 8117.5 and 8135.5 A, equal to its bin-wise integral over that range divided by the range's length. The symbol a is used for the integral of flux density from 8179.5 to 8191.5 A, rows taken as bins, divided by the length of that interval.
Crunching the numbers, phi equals 8.19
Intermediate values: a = 8.26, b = 8.1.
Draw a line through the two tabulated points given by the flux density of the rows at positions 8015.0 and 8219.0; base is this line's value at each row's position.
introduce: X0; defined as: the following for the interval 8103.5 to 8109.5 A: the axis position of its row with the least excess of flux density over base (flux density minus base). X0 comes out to 8109.0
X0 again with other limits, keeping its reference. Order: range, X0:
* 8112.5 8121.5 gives 8113.0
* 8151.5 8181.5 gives 8175.0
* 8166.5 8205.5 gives 8175.0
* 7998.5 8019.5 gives 8014.0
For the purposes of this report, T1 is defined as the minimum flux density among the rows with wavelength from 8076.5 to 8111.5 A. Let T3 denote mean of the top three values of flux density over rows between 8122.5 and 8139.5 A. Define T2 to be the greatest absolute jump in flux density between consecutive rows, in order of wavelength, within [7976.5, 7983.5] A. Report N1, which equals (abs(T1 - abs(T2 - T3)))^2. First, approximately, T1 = 6.176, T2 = 0.8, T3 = 9.0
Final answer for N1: 3.8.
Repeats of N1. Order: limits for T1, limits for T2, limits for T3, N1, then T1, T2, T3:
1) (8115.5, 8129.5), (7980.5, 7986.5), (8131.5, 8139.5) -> 1.8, 6.918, 0.6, 8.8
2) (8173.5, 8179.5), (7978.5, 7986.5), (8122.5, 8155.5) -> 29.7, 4.04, 0.8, 10.3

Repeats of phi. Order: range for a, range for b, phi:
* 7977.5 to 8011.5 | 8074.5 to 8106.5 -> 7.80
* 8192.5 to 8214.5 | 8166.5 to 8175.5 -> 7.99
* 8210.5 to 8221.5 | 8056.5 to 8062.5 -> 8.33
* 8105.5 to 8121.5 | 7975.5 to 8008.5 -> 7.79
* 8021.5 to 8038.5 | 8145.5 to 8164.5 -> 8.15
